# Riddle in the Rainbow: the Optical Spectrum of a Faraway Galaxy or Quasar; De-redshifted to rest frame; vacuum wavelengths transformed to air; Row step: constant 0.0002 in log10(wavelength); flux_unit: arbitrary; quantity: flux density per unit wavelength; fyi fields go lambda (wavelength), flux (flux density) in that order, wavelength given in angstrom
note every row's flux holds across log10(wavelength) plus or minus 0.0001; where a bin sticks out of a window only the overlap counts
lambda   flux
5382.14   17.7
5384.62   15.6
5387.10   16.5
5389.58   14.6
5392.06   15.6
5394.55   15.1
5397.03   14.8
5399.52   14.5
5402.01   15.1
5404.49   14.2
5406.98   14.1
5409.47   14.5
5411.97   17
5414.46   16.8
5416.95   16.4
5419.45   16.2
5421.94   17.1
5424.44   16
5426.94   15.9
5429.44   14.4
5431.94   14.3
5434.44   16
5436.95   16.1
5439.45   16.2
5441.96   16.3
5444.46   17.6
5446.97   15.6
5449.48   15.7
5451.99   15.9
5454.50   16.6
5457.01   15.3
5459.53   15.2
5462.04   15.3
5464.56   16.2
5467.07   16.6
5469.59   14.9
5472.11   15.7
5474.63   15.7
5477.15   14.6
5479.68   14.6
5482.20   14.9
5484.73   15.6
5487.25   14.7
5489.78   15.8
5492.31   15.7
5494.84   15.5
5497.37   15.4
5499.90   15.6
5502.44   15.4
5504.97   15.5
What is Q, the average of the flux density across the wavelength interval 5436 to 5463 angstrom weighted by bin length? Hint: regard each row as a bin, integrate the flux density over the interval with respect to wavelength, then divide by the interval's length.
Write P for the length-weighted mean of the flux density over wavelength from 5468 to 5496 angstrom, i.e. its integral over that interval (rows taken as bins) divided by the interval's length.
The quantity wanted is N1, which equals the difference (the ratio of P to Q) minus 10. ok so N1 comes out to -9.046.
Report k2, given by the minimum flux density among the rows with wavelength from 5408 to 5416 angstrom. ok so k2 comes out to 14.5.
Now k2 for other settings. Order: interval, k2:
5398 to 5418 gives 14.1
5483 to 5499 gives 14.7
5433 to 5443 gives 16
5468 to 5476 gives 14.9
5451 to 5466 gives 15.2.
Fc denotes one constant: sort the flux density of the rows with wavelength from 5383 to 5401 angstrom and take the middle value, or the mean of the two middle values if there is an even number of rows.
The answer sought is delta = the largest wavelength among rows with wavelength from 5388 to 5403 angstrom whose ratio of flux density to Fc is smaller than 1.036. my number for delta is 5402.01 angstrom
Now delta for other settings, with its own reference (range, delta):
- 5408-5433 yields 5431.94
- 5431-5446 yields 5431.94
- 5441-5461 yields 5459.53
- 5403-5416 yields 5409.47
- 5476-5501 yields 5499.90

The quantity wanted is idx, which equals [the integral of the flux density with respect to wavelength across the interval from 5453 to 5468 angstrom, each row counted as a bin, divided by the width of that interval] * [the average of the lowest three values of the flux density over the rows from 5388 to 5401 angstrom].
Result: 232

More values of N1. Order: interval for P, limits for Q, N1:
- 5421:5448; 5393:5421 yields -8.962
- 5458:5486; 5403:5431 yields -9.018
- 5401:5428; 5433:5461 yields -9.017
